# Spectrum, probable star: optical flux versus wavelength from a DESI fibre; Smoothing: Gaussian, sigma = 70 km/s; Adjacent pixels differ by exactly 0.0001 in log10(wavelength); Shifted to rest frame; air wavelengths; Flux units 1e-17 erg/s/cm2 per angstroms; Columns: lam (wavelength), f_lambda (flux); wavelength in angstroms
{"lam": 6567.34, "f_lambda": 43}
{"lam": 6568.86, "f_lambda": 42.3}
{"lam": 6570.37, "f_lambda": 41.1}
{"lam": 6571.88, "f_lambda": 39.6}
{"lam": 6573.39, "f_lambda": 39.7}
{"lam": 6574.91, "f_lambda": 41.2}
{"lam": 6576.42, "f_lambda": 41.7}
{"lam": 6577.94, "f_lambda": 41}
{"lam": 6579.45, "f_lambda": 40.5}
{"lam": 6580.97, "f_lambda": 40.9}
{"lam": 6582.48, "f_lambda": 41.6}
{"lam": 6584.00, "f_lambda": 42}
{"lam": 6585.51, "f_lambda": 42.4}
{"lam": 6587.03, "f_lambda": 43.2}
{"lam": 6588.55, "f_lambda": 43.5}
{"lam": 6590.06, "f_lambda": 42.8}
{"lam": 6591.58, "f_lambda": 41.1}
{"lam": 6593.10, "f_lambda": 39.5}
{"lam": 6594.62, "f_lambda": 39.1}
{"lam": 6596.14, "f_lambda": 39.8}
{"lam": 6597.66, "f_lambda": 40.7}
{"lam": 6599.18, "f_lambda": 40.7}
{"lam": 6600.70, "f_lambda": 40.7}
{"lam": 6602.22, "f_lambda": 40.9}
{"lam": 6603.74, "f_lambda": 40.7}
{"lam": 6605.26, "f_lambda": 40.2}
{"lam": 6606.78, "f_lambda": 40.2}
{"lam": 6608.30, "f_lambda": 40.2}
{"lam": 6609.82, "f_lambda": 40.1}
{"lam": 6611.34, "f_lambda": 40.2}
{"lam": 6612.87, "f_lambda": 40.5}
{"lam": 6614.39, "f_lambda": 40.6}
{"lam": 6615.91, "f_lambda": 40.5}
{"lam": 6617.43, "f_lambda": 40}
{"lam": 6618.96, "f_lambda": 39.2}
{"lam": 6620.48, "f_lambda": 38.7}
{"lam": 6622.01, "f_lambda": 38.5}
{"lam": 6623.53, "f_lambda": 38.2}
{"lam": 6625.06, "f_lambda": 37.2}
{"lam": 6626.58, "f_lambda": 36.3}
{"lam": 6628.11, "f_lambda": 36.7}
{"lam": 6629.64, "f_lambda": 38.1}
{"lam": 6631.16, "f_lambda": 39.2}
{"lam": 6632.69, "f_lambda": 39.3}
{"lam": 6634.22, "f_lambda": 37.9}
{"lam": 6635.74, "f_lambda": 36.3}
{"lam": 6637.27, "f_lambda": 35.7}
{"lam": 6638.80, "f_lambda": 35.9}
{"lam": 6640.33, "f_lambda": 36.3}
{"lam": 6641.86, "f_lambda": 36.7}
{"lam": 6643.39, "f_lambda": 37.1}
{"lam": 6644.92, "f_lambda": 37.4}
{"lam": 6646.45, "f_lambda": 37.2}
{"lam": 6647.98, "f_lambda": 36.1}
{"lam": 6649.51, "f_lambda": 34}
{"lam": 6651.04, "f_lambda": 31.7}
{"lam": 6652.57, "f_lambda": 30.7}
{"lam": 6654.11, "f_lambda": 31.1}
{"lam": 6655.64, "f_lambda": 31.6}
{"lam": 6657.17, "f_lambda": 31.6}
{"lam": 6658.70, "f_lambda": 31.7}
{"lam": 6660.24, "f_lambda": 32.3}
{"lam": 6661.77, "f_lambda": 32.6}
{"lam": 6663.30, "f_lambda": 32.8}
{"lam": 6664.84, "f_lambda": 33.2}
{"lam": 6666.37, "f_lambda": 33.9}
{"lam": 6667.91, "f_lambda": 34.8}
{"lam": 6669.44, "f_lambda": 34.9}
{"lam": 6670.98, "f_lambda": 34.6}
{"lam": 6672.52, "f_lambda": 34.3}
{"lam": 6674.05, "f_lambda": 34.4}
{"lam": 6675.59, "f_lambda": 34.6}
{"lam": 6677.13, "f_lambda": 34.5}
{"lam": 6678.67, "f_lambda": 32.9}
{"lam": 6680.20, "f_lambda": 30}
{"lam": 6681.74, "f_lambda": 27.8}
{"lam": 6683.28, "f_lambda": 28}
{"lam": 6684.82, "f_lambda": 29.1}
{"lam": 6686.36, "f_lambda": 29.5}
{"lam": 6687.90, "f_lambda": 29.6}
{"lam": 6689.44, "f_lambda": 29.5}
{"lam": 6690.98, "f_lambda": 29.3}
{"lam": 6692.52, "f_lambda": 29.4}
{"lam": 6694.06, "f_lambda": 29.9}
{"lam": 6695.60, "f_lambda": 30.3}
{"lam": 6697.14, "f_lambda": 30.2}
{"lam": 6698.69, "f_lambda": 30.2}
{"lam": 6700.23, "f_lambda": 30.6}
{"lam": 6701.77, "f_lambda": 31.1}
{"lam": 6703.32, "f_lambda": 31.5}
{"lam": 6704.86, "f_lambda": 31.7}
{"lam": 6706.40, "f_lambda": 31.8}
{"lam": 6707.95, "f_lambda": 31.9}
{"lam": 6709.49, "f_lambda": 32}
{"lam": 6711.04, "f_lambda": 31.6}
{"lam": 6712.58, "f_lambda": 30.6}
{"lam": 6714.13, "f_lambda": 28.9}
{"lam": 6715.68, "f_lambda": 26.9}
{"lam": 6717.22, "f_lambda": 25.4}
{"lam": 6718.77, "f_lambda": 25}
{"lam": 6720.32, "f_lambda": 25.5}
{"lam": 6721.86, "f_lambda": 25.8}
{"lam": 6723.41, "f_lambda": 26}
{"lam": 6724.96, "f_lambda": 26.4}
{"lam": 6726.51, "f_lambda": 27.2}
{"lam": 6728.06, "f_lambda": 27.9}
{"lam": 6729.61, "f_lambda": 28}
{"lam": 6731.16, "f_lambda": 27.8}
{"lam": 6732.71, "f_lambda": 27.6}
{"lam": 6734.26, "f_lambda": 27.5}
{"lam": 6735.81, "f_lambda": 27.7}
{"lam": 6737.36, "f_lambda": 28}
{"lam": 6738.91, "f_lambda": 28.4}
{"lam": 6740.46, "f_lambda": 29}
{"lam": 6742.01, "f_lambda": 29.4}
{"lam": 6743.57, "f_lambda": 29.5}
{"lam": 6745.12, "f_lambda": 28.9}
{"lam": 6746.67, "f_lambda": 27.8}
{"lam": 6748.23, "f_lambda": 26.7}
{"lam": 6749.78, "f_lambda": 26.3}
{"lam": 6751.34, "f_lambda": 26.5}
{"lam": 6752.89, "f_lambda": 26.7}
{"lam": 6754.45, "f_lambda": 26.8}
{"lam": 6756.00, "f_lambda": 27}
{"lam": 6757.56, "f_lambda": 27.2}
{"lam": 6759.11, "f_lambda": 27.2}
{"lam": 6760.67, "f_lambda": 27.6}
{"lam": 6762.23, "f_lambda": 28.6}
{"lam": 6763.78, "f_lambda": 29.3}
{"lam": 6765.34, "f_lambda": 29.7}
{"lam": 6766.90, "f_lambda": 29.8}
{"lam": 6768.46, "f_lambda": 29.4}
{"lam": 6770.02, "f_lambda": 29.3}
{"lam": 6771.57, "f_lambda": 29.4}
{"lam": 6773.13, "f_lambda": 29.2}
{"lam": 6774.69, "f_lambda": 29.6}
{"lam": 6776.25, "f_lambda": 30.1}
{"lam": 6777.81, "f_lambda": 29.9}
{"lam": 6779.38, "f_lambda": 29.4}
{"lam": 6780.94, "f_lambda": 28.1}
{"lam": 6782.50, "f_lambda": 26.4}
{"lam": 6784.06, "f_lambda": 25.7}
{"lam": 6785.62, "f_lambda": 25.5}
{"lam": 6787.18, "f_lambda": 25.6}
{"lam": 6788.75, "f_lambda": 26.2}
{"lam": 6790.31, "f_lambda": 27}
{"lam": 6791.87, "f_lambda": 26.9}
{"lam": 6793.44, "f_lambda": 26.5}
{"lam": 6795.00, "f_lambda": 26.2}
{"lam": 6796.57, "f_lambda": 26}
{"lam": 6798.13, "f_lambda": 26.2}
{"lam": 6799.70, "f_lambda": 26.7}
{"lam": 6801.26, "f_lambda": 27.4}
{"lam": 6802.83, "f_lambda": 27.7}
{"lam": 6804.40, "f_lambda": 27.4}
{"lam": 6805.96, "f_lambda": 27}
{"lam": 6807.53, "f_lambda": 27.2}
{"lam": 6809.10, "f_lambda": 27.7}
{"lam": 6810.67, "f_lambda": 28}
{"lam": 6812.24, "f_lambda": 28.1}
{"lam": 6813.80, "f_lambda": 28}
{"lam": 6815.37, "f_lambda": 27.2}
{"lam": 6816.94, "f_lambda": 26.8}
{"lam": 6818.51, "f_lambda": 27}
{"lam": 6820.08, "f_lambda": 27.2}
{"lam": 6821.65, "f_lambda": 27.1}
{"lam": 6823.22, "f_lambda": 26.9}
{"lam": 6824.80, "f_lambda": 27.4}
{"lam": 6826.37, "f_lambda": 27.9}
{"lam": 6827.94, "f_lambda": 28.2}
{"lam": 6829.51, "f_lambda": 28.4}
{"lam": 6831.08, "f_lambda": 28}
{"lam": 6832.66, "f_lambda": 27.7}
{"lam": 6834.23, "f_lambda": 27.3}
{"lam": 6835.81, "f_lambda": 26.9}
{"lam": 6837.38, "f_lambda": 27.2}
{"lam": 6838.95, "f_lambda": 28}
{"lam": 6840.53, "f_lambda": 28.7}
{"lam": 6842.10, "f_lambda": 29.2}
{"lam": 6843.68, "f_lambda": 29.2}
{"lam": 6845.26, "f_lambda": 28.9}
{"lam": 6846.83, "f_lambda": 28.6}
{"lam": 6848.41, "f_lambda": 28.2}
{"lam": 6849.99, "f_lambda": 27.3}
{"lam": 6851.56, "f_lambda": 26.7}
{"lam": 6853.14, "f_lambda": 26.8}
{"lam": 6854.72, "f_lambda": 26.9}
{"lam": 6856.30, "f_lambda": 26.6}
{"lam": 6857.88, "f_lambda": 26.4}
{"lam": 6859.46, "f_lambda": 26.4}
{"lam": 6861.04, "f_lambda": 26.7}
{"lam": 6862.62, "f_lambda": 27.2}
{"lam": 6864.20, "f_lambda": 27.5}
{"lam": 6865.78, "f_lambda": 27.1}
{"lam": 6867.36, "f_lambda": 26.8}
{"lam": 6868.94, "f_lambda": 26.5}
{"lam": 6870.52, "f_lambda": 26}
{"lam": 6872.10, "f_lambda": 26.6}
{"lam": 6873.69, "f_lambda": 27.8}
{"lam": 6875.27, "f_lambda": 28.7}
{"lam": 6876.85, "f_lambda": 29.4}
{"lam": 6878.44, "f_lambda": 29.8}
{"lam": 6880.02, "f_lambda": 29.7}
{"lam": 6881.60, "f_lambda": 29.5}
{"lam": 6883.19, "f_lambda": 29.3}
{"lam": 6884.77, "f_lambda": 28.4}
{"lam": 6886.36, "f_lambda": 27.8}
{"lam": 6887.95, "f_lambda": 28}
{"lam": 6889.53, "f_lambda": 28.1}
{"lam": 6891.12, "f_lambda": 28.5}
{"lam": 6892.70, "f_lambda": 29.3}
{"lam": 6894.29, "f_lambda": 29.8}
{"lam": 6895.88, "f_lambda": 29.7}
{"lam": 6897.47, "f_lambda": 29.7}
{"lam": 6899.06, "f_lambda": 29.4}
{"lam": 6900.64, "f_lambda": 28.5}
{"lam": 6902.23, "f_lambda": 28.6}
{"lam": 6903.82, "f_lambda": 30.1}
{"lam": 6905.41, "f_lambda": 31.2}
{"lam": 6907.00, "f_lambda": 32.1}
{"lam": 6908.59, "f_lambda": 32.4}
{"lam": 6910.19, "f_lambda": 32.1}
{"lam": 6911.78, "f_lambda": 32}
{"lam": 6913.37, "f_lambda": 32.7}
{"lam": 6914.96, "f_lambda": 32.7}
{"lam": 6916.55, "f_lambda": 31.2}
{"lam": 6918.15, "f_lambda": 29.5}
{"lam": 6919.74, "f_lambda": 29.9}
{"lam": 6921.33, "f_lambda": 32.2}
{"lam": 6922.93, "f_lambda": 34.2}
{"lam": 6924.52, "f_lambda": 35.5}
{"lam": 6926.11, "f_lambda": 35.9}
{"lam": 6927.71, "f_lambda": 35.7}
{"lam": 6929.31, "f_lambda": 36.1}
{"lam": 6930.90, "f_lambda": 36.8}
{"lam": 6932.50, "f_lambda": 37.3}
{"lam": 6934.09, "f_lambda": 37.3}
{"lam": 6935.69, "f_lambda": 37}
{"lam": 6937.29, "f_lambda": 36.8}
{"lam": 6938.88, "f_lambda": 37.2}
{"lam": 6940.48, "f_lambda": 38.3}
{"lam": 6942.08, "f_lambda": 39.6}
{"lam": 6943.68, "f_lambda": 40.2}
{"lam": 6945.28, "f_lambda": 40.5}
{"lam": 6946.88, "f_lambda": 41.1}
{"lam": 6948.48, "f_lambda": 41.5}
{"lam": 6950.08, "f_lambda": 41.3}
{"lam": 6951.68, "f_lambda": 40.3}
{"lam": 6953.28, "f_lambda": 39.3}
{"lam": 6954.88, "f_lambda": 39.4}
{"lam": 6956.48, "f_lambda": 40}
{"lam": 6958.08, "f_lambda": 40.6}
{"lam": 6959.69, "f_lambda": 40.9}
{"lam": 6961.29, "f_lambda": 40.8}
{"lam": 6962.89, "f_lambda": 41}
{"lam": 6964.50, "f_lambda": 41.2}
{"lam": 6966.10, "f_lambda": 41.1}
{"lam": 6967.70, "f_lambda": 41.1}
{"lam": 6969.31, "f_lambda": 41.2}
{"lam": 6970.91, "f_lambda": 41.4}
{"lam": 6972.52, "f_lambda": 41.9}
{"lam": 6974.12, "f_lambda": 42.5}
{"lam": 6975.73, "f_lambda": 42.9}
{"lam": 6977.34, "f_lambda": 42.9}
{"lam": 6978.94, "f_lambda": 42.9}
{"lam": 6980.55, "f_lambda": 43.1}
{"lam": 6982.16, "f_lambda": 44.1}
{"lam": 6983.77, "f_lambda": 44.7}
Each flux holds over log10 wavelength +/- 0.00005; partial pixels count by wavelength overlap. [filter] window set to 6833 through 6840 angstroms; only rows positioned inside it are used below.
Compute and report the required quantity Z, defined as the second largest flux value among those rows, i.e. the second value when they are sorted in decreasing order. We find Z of 27.3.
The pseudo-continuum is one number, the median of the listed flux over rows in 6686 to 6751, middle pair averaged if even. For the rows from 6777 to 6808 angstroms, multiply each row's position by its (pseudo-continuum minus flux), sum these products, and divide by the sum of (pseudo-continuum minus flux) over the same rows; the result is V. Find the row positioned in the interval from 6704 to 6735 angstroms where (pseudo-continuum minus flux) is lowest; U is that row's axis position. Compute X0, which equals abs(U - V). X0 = 84.3 angstroms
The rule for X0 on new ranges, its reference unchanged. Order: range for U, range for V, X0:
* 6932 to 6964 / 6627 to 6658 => 308.9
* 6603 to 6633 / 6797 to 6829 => 208.3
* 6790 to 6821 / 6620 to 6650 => 178.1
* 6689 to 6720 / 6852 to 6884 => 152.0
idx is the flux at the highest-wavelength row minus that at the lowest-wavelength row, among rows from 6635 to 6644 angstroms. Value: 0.8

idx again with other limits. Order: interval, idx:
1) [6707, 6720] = -6.9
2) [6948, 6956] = -2.1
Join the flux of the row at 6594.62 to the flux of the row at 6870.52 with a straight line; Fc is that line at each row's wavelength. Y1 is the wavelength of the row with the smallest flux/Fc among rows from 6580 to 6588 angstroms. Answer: 6580.97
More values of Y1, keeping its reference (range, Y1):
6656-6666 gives 6657.17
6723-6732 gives 6723.41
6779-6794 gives 6785.62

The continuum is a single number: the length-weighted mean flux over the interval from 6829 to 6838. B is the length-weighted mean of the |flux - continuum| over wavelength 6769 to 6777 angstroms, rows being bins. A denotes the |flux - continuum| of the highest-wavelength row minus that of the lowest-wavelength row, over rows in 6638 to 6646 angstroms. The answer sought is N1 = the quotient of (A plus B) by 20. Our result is 0.2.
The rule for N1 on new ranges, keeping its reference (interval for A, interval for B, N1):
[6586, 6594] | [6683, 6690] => -0.1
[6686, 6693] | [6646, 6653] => 0.3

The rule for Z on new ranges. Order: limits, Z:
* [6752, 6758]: 27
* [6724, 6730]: 27.9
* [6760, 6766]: 29.3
